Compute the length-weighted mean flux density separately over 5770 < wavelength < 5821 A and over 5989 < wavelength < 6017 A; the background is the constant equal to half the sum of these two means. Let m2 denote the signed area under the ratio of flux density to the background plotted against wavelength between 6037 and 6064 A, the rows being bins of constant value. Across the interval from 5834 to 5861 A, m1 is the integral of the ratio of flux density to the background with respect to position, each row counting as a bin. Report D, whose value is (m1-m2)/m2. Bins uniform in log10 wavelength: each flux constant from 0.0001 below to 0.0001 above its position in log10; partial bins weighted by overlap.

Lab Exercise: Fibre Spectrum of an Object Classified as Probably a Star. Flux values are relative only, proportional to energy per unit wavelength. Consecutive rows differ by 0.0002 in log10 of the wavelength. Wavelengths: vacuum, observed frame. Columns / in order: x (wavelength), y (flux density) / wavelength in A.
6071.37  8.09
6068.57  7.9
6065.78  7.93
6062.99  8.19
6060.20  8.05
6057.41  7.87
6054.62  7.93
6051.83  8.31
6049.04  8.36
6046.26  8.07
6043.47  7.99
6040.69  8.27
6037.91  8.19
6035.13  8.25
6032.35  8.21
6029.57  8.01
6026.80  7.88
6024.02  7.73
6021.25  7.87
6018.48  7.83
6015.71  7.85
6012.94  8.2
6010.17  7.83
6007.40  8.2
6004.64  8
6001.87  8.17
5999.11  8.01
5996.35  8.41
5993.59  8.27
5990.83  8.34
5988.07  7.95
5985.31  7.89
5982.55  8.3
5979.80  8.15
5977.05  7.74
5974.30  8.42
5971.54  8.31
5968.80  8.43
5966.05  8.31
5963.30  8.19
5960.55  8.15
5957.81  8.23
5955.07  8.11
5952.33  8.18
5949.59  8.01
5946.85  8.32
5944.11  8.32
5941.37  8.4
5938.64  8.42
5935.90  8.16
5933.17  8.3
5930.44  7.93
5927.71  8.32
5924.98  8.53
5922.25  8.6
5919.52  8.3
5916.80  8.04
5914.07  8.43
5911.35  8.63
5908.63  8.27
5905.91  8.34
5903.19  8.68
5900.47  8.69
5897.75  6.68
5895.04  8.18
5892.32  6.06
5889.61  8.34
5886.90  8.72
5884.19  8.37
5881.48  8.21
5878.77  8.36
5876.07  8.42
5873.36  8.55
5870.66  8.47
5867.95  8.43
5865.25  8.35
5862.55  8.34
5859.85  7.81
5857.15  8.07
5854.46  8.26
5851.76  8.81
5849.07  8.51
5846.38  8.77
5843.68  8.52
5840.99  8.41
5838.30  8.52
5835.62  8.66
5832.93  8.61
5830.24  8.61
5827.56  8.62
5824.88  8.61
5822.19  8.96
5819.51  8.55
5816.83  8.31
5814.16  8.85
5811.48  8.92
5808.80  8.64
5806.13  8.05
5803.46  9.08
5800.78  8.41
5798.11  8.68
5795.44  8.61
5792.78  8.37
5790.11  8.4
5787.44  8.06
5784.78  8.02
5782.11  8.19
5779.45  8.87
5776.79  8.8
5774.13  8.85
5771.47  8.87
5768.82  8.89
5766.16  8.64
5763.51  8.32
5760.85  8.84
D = 0.04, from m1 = 27.3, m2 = 26.3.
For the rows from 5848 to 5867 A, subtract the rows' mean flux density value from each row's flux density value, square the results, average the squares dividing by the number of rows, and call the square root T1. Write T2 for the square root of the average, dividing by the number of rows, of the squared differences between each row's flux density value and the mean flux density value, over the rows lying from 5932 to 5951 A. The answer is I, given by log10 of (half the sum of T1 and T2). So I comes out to -0.67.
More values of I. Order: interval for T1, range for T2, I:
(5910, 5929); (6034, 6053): -0.80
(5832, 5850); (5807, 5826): -0.79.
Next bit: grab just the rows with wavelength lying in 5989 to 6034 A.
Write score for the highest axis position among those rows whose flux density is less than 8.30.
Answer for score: 6032.35 A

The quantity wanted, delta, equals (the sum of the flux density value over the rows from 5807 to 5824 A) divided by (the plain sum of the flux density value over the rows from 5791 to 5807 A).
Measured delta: 1.02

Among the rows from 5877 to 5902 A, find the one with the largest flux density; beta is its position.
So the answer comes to 5886.90 A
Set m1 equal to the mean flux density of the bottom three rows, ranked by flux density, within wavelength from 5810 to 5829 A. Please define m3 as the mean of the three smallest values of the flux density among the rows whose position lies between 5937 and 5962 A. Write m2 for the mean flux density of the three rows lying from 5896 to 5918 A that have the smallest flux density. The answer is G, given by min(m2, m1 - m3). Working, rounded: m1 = 8.49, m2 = 7.66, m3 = 8.1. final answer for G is 0.40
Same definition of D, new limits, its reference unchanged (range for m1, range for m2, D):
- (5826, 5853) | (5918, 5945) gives 0.03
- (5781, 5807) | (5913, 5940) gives -0.03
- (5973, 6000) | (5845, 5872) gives -0.03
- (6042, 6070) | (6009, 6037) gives 0.01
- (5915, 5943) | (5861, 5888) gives 0.02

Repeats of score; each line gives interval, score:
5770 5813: 5806.13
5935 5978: 5977.05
